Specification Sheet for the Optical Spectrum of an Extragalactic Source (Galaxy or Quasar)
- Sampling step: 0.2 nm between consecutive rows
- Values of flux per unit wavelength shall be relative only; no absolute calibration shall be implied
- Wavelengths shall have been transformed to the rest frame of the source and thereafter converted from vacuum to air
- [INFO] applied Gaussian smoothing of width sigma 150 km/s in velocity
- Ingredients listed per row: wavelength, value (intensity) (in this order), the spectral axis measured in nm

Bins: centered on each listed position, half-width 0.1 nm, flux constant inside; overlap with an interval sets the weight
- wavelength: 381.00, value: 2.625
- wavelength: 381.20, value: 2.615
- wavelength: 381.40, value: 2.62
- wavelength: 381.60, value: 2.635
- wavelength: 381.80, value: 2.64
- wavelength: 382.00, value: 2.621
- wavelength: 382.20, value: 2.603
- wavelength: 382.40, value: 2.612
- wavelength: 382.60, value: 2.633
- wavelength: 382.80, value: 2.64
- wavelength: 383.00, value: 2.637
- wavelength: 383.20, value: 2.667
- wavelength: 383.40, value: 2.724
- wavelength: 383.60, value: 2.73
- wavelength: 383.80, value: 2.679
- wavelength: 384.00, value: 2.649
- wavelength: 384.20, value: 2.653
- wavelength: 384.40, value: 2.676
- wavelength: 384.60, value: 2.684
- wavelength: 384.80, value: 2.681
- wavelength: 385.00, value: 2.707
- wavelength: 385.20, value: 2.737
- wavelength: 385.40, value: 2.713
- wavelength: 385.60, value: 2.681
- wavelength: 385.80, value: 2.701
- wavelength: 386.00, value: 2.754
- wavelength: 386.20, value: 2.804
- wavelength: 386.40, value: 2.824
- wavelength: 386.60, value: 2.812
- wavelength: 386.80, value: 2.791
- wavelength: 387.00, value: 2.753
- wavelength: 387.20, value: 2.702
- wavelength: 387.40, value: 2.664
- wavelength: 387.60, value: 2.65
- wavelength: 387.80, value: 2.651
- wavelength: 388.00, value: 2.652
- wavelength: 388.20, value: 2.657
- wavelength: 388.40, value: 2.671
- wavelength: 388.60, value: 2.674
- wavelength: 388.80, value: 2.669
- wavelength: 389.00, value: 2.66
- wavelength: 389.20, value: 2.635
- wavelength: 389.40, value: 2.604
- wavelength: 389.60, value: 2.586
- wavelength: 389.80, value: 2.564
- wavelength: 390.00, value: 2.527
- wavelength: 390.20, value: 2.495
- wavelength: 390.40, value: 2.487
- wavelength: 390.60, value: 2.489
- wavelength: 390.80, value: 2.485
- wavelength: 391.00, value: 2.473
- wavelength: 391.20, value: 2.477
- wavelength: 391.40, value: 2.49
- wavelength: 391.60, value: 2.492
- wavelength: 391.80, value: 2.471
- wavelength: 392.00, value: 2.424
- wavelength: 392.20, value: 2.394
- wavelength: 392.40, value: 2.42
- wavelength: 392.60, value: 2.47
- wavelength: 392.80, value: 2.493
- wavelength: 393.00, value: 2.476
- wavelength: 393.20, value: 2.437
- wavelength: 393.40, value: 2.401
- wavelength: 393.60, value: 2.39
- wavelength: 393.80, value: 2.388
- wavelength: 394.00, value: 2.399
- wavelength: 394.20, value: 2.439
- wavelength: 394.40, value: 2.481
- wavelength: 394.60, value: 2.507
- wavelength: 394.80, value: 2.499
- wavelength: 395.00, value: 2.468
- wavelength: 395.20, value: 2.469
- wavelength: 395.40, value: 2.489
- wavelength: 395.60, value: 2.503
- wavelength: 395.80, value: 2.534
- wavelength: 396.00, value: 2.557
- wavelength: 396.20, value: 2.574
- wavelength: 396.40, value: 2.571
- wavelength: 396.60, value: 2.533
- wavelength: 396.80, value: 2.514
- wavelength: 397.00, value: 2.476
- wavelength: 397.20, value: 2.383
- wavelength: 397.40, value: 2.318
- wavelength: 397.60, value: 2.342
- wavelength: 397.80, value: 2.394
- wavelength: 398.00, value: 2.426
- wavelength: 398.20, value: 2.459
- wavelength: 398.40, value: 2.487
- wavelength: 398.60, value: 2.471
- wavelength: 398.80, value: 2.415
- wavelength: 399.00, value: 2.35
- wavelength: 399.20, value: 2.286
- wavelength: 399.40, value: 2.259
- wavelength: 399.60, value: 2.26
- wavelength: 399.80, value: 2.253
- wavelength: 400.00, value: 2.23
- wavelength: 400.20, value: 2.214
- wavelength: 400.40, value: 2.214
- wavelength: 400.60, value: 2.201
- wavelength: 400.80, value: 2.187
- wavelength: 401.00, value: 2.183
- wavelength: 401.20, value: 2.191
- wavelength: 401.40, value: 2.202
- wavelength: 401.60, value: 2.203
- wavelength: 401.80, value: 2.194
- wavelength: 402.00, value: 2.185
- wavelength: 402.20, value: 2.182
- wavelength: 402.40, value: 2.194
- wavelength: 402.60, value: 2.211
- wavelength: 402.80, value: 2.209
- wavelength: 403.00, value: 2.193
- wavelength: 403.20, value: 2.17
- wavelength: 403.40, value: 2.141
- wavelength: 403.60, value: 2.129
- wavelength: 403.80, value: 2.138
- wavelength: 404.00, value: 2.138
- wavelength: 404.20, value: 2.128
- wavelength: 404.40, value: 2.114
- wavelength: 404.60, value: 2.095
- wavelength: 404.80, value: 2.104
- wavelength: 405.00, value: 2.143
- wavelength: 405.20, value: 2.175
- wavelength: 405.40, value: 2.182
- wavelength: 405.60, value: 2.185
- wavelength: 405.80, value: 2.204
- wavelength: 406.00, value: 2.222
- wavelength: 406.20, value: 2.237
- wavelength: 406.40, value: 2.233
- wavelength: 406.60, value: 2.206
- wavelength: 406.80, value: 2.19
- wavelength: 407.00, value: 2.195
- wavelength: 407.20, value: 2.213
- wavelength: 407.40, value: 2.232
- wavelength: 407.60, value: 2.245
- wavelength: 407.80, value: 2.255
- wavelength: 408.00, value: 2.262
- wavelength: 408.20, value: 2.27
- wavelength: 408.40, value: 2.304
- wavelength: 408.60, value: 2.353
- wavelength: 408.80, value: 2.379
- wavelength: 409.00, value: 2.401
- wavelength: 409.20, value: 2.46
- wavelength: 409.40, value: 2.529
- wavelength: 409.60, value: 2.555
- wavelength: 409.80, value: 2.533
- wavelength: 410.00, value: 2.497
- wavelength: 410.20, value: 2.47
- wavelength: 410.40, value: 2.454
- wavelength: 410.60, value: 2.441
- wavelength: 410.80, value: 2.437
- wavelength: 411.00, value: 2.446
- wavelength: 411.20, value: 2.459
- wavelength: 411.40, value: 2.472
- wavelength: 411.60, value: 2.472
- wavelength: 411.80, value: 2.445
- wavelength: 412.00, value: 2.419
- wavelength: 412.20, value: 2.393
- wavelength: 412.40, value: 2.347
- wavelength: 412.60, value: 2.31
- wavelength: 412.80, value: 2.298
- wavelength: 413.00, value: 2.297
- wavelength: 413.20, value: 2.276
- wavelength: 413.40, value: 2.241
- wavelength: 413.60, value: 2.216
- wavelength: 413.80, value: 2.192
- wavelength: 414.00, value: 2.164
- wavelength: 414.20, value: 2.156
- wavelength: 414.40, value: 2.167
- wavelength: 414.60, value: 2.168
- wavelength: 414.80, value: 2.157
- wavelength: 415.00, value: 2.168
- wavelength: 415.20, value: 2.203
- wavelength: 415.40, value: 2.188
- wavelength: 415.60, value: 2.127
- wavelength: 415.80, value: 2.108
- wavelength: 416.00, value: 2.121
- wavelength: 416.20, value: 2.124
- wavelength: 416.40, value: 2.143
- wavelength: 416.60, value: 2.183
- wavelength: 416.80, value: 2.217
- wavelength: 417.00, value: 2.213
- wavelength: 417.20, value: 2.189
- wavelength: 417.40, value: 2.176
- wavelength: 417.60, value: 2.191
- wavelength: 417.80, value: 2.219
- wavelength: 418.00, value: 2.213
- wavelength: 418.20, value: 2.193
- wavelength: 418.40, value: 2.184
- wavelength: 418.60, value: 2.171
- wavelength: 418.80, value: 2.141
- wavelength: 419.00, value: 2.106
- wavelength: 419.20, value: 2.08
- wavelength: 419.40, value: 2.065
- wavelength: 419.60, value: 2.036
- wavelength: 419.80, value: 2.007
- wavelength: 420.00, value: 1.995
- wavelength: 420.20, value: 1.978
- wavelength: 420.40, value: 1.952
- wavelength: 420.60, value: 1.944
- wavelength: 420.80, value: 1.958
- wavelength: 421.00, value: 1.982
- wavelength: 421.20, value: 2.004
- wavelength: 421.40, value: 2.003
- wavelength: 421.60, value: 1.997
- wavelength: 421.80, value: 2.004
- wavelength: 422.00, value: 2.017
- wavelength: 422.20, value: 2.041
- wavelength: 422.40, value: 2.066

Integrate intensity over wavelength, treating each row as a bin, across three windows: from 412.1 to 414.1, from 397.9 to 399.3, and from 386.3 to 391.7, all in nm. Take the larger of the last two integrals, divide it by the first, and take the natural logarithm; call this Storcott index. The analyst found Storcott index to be 1.1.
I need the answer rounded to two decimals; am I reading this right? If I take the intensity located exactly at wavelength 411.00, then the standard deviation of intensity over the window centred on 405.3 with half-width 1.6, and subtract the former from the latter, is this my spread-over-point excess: -2.40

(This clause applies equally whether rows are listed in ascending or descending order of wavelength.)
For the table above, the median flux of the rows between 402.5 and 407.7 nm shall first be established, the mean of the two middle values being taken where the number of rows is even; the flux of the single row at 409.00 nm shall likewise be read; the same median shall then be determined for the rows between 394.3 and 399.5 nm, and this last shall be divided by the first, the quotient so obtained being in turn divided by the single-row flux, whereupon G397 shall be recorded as 0.471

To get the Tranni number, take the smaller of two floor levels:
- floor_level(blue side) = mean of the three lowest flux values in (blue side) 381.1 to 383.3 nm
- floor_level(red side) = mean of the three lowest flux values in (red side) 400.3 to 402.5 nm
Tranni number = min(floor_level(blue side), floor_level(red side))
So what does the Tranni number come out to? 2.18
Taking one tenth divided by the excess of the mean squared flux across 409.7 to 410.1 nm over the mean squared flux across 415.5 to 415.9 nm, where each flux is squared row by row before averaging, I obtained 0.054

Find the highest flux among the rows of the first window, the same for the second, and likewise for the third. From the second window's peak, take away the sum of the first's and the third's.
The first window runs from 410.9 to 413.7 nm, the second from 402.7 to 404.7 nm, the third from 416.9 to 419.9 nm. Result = -2.48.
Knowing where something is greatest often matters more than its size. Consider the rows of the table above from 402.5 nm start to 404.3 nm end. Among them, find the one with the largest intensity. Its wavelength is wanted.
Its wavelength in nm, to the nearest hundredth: 402.60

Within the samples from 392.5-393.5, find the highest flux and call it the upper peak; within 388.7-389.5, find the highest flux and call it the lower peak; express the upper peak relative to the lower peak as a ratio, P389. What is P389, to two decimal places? 0.93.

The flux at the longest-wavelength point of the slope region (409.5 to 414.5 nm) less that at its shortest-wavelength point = -0.39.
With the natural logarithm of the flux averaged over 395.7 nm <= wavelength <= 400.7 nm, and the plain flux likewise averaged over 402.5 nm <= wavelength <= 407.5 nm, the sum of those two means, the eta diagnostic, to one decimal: 3.0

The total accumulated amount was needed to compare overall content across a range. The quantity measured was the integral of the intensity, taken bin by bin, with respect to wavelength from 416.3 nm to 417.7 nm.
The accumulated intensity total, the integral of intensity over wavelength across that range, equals 3.1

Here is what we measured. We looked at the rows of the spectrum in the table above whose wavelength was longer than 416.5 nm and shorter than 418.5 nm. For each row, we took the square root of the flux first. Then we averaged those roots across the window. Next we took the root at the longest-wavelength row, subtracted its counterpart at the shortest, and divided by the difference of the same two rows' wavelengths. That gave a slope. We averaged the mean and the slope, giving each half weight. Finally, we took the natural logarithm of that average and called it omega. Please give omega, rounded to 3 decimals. -0.299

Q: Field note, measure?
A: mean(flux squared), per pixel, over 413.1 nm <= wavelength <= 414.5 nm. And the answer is 4.85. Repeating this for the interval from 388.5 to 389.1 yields 7.12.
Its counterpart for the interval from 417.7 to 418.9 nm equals 4.78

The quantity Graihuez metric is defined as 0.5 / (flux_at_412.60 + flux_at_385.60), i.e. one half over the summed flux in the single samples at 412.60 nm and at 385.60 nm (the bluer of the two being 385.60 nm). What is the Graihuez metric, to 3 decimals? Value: 0.100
